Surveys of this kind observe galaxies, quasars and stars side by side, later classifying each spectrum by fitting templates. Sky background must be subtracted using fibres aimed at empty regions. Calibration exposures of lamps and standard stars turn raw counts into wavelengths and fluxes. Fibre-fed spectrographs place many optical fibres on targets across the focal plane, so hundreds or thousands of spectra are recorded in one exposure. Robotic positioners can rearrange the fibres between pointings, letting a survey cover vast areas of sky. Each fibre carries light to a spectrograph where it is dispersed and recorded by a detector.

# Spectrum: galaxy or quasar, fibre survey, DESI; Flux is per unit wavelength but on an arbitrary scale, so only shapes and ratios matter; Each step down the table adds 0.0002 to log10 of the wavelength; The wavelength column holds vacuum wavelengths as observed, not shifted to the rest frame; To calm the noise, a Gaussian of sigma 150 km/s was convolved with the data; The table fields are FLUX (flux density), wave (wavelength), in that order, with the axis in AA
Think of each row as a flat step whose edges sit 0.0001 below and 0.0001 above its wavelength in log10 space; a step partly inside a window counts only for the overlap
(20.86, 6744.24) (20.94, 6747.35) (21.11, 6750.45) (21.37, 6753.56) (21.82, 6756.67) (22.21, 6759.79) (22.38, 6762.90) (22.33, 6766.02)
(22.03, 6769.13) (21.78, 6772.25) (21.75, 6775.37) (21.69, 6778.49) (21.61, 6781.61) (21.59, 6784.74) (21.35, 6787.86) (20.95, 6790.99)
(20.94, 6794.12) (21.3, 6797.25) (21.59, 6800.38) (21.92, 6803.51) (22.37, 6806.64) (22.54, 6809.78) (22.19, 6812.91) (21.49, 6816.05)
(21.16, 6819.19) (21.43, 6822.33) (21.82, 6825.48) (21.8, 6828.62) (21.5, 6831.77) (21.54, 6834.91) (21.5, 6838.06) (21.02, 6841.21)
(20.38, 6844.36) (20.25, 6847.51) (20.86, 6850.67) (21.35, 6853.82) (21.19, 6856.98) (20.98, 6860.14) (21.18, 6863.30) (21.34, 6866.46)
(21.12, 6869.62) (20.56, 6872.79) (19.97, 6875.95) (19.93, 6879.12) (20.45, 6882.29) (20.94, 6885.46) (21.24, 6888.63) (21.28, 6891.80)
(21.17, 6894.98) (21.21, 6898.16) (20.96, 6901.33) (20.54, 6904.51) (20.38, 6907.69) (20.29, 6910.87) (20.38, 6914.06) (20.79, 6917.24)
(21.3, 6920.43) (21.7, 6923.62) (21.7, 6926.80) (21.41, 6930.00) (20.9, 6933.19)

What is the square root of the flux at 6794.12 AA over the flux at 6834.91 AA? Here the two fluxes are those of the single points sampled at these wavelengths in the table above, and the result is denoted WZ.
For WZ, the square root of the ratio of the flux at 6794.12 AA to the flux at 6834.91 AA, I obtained 0.99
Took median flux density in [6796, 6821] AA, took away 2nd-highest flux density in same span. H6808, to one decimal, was -0.6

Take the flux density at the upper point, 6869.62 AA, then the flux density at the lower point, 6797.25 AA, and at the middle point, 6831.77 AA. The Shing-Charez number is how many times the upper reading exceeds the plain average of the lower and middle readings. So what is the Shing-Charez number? 0.99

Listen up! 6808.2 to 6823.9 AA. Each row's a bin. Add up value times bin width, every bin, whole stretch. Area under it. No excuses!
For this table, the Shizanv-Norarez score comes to 342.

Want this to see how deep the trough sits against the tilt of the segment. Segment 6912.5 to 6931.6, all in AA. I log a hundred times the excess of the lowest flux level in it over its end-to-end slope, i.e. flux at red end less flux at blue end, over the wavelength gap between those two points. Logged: 2032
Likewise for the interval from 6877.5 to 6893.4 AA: 1982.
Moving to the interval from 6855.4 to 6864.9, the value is 2098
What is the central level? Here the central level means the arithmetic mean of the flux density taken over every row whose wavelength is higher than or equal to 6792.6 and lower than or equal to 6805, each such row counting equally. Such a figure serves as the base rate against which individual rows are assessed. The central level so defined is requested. 21.4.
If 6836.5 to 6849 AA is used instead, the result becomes 20.8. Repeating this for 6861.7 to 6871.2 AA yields 21.2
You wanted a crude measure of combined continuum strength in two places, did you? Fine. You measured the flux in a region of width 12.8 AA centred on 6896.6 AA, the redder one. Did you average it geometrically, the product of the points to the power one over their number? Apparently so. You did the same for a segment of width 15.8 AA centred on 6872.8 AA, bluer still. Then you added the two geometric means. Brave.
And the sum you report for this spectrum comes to 41.7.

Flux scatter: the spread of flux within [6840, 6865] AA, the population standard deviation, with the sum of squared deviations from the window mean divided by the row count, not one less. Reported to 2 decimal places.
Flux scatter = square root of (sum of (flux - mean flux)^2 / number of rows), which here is 0.37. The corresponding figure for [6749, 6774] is 0.43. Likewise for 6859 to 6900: 0.47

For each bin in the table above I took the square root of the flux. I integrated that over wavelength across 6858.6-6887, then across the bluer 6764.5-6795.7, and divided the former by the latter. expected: 0.89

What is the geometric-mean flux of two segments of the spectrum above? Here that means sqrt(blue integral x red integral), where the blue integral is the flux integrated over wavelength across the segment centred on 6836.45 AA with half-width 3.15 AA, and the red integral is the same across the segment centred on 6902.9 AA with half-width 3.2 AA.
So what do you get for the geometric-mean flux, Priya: 134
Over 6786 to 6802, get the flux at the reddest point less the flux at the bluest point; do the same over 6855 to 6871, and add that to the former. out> 0.2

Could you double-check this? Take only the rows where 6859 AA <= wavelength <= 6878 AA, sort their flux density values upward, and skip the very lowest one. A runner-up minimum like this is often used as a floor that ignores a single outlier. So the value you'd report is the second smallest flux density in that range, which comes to 20.56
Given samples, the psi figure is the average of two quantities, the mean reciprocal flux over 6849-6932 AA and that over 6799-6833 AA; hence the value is 0.0468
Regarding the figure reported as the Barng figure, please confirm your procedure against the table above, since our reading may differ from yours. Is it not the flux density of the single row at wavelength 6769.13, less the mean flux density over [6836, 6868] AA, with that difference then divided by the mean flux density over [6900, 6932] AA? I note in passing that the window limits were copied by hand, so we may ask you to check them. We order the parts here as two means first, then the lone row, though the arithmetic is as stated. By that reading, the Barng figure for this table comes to 0.049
